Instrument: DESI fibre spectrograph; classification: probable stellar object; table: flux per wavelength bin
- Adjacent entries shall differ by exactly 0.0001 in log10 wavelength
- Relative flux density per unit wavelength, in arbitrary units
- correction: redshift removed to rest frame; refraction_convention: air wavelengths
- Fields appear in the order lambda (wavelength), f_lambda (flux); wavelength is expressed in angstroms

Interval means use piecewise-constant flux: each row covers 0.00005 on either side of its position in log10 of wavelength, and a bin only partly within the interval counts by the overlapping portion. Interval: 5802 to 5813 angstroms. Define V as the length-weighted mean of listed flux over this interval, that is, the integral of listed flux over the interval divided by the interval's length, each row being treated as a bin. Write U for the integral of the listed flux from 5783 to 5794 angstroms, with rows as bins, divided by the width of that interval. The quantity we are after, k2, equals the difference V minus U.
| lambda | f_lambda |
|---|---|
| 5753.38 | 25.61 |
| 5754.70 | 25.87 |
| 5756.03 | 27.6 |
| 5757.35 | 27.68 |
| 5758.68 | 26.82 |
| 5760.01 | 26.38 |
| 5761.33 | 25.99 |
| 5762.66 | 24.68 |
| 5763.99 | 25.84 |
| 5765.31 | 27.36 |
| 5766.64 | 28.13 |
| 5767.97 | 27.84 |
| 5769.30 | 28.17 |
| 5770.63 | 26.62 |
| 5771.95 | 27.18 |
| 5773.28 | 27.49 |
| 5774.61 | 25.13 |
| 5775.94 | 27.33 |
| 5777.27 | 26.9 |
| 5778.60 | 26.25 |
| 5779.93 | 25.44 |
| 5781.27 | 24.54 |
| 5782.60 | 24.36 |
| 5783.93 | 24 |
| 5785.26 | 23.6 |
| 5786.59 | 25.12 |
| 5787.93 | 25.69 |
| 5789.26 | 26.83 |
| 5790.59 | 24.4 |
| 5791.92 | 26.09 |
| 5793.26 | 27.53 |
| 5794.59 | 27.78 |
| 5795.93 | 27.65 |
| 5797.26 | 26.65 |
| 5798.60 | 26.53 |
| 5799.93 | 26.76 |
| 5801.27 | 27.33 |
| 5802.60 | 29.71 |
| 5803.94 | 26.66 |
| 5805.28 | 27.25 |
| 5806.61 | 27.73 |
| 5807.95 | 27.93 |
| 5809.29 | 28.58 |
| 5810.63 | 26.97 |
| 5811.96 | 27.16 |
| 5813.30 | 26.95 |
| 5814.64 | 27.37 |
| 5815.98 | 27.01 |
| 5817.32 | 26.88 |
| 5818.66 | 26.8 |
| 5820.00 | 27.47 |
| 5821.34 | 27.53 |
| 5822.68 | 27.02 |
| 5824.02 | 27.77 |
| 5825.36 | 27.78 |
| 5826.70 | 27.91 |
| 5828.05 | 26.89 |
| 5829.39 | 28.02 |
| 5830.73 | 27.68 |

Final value 2.3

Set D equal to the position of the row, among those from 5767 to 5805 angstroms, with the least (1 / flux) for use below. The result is 5802.60 angstroms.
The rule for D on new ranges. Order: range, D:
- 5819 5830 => 5829.39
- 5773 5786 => 5773.28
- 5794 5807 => 5802.60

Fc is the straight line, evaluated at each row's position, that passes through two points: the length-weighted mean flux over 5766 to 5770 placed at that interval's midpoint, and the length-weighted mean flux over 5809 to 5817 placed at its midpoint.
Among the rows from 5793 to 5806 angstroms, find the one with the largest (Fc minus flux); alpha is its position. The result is 5798.60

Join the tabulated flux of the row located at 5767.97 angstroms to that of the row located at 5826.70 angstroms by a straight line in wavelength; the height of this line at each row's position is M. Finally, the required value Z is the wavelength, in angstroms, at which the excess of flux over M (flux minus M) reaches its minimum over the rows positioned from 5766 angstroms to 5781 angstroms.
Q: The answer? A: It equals 5774.61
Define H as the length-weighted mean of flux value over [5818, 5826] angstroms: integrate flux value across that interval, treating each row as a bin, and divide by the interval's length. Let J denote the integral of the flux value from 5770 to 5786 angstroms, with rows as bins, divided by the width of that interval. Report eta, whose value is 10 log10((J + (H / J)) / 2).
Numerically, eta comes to 11.3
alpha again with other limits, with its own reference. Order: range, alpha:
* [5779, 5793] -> 5785.26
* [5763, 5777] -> 5774.61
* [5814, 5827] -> 5818.66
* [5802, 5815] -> 5803.94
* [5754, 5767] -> 5762.66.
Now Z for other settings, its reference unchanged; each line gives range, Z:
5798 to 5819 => 5798.60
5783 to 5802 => 5785.26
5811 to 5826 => 5818.66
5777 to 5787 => 5785.26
